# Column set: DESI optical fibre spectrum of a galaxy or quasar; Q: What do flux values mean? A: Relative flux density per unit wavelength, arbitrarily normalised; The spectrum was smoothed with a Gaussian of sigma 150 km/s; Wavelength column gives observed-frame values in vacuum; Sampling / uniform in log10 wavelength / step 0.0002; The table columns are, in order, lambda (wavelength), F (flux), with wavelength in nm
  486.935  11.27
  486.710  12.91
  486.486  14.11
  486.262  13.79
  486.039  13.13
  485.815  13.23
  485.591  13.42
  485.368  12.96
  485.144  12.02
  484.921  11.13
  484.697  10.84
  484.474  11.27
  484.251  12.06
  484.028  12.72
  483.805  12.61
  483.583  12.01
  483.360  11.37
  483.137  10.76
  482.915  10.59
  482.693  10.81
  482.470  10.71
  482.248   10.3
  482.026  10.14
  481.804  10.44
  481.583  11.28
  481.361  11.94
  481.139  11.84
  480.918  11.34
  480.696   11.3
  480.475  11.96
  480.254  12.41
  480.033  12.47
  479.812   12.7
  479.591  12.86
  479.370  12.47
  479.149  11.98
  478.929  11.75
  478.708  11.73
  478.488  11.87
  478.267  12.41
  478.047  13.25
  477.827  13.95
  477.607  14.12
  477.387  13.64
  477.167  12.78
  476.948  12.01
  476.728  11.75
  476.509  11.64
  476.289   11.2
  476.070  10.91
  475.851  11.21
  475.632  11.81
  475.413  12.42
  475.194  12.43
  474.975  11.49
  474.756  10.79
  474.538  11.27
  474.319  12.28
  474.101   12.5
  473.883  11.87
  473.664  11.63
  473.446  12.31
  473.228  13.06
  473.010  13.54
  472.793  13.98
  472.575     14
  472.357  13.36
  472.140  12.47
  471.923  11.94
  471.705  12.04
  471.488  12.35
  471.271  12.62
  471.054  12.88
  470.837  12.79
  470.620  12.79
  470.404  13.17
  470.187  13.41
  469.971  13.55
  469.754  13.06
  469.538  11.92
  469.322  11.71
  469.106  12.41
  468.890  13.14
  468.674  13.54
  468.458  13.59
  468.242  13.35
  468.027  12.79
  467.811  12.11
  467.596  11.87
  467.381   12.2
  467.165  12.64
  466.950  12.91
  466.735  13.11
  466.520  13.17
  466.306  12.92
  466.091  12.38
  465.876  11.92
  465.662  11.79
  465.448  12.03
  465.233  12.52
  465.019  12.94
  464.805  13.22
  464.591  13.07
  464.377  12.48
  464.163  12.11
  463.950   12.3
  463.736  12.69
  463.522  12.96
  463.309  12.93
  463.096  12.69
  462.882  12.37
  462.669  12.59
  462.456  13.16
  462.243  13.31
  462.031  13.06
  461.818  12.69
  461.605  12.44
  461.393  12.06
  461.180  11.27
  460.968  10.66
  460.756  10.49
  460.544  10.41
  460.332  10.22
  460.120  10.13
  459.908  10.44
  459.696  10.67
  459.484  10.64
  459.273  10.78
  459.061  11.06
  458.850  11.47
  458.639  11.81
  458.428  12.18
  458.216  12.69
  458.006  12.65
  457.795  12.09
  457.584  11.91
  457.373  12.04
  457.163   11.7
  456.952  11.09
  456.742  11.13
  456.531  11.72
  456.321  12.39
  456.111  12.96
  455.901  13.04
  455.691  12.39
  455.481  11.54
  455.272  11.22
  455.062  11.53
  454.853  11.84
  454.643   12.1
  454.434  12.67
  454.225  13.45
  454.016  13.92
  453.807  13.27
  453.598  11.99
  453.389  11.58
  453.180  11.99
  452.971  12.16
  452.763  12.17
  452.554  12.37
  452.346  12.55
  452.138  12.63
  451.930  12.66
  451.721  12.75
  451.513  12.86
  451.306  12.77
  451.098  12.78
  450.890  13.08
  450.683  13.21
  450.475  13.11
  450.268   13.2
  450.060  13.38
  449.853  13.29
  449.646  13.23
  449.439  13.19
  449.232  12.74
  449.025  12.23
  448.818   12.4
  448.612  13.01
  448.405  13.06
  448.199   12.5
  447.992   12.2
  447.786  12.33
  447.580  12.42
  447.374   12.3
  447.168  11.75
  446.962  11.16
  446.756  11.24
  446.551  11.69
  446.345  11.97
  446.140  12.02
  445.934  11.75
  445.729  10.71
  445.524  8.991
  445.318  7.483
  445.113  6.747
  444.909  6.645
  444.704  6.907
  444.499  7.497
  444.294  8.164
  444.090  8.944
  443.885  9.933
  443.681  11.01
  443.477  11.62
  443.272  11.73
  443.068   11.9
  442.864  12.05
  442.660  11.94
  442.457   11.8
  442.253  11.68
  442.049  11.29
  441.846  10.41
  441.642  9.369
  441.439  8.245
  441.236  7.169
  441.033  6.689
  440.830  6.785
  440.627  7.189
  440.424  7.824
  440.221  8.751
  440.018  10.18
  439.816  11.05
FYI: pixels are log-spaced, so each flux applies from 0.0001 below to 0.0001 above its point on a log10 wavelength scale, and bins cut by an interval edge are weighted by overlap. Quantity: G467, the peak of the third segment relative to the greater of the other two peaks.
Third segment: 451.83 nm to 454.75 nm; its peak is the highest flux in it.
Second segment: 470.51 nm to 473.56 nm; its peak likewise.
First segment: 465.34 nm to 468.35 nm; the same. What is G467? 0.99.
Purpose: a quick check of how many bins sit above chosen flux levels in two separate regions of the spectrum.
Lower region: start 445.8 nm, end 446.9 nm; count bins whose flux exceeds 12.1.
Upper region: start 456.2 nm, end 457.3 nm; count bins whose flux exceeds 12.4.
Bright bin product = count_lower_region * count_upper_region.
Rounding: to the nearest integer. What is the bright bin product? 0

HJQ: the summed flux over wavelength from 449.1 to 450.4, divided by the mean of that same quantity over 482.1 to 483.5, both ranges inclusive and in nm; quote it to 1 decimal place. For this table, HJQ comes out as 7.3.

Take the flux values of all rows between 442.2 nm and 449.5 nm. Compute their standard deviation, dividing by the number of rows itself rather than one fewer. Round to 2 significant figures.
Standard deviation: 1.9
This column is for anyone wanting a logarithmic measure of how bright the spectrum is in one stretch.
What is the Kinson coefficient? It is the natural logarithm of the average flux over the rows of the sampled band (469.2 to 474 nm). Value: 2.545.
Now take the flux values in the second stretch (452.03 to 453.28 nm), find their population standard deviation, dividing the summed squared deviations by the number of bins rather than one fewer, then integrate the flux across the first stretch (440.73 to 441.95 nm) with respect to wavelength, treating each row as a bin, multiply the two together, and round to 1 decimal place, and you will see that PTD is 2.2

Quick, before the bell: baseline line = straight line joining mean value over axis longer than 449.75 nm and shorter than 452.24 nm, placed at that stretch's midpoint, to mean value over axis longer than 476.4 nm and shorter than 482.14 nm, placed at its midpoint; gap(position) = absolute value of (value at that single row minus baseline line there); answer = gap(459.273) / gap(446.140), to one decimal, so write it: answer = 1.8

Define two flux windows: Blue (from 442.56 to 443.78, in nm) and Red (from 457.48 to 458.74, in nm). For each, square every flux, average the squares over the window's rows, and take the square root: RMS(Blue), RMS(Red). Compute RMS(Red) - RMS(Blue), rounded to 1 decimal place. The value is 0.5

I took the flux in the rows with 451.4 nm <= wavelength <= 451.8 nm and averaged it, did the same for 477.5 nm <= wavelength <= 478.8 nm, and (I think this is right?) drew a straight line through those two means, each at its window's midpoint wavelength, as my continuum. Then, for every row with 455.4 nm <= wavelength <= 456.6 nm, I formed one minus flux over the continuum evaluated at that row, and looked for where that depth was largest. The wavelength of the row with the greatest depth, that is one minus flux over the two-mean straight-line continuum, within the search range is 455.481 nm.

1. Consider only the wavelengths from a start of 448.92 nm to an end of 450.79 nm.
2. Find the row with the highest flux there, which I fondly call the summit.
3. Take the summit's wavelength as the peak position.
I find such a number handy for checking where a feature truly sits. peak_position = 450.060 nm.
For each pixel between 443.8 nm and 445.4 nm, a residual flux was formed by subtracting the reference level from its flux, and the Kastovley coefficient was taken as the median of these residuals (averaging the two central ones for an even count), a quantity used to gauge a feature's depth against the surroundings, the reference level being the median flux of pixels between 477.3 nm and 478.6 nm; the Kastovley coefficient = -6.0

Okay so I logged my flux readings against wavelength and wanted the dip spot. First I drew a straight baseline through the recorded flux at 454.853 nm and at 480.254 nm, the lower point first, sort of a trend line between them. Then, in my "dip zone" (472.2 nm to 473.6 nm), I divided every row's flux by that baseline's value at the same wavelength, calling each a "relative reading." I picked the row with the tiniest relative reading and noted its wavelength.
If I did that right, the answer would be 473.446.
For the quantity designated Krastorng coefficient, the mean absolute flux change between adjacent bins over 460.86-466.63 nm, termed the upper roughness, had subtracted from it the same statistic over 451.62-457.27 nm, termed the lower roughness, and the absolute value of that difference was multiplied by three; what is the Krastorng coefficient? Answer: 0.2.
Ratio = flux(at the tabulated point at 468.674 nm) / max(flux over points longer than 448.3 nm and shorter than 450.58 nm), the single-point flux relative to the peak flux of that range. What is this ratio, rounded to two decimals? 1.01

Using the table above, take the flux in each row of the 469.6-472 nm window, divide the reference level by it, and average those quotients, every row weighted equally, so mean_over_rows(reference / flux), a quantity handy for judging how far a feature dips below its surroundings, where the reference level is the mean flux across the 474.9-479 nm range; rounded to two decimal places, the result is 0.96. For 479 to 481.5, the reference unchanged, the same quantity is 1.01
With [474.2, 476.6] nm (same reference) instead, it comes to 1.06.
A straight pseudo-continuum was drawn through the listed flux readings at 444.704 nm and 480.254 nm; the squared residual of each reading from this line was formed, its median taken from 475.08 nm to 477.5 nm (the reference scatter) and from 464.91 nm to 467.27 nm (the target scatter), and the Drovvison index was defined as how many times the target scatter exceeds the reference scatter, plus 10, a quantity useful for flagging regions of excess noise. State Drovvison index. 27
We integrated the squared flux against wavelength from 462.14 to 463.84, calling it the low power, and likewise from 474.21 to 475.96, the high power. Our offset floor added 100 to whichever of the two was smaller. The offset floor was 341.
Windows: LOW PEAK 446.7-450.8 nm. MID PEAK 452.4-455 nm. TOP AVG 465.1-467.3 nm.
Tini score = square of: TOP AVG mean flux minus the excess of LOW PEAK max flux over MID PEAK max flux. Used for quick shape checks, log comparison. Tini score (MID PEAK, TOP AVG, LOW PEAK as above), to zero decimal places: 171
